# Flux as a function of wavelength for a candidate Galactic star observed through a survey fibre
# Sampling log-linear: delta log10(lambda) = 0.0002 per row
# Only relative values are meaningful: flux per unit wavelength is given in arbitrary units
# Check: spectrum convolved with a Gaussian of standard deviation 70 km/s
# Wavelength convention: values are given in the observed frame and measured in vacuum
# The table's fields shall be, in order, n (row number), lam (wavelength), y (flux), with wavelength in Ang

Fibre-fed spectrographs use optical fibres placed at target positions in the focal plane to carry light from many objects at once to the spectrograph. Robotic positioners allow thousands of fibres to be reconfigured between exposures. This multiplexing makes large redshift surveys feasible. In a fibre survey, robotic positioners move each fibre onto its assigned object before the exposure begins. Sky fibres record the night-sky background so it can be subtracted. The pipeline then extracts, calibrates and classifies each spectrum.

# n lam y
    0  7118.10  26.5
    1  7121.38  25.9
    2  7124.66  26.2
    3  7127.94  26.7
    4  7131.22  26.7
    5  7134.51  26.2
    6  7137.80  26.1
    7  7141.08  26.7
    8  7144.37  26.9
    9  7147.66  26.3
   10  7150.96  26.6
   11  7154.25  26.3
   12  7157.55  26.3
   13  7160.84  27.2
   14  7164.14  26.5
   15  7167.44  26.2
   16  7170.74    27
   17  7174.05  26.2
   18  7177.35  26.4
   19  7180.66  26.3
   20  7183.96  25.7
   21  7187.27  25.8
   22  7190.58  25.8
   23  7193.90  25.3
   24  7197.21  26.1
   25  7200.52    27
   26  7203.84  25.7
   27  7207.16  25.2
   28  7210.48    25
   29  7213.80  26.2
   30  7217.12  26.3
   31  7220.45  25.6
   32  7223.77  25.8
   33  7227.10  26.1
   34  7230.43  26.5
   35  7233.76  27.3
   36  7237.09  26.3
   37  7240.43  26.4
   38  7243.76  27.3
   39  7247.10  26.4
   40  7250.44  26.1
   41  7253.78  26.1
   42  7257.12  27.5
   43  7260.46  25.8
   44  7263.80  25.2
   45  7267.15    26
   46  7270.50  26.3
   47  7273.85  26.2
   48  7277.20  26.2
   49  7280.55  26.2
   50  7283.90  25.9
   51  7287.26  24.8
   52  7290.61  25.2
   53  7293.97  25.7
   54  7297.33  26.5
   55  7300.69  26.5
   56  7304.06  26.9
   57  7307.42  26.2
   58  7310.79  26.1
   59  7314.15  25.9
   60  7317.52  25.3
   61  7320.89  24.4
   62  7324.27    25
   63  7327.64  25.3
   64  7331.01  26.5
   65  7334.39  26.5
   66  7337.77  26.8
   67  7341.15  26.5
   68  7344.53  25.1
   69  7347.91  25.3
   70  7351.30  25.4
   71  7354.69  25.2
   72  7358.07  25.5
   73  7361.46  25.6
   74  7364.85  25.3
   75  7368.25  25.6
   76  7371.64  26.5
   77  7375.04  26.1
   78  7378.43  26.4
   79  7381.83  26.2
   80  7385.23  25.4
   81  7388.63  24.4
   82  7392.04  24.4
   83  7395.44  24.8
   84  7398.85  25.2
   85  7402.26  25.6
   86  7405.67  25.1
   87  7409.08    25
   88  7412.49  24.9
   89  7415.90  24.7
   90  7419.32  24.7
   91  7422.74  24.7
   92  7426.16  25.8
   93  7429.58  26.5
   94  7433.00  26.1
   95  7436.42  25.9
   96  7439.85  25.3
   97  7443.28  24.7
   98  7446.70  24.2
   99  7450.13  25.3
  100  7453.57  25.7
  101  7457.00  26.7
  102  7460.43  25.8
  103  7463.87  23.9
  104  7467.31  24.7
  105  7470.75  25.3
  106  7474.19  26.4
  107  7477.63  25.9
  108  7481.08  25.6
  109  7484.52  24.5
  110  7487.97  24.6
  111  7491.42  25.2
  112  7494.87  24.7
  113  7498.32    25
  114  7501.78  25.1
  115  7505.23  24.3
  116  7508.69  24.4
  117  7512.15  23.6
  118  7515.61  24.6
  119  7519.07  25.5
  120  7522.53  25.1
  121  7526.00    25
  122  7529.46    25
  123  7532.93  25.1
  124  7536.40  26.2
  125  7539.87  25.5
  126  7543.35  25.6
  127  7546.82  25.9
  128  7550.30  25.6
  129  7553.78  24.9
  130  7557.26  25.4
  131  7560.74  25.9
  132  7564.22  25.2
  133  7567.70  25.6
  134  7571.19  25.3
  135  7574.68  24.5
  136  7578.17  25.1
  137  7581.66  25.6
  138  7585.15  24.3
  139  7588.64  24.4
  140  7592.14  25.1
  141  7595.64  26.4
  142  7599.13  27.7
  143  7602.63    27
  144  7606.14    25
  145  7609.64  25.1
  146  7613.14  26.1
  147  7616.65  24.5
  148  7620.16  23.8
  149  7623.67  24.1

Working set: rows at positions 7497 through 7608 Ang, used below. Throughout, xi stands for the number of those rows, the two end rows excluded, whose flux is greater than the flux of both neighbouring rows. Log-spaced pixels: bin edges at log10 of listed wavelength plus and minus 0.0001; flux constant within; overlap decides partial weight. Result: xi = 9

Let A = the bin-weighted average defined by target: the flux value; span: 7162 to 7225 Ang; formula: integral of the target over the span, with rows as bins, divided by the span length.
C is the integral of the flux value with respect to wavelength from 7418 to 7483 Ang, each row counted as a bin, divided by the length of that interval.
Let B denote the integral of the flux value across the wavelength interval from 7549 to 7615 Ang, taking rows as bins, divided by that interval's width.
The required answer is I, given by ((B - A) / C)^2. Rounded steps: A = 26.0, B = 25.5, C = 25.4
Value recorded 0.0004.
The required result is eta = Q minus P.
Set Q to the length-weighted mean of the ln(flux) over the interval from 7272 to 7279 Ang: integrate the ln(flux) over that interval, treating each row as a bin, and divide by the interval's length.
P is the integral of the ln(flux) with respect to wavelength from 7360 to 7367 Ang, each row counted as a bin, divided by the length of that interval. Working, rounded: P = 3.23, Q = 3.267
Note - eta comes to 0.033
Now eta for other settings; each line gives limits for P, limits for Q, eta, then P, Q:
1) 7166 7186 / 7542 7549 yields -0.021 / 3.27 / 3.249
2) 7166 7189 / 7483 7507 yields -0.058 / 3.27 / 3.209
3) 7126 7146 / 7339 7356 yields -0.040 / 3.28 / 3.239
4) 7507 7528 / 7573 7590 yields 0.004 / 3.21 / 3.211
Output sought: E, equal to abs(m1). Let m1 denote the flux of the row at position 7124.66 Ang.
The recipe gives 26.2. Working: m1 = 26.2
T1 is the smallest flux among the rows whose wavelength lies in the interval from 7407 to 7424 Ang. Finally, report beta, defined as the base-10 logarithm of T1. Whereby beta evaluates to 1.39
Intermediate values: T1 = 24.7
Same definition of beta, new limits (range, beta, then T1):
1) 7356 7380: 1.40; 25.3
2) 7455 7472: 1.38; 23.9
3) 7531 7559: 1.40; 24.9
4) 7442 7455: 1.38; 24.2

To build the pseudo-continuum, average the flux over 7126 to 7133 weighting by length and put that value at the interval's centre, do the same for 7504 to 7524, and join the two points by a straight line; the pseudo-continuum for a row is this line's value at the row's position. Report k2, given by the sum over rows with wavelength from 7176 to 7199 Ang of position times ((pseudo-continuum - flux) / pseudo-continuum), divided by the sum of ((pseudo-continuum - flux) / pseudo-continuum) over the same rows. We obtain 7189.7 Ang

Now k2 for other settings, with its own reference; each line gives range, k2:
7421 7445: 7432.0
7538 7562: 7550.5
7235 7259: 7249.1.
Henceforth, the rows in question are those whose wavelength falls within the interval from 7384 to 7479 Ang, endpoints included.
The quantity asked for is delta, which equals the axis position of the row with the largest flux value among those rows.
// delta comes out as 7457.00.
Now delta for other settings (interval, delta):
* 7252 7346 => 7257.12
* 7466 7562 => 7474.19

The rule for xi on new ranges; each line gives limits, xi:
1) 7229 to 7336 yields 5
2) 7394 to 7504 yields 5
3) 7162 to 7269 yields 7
